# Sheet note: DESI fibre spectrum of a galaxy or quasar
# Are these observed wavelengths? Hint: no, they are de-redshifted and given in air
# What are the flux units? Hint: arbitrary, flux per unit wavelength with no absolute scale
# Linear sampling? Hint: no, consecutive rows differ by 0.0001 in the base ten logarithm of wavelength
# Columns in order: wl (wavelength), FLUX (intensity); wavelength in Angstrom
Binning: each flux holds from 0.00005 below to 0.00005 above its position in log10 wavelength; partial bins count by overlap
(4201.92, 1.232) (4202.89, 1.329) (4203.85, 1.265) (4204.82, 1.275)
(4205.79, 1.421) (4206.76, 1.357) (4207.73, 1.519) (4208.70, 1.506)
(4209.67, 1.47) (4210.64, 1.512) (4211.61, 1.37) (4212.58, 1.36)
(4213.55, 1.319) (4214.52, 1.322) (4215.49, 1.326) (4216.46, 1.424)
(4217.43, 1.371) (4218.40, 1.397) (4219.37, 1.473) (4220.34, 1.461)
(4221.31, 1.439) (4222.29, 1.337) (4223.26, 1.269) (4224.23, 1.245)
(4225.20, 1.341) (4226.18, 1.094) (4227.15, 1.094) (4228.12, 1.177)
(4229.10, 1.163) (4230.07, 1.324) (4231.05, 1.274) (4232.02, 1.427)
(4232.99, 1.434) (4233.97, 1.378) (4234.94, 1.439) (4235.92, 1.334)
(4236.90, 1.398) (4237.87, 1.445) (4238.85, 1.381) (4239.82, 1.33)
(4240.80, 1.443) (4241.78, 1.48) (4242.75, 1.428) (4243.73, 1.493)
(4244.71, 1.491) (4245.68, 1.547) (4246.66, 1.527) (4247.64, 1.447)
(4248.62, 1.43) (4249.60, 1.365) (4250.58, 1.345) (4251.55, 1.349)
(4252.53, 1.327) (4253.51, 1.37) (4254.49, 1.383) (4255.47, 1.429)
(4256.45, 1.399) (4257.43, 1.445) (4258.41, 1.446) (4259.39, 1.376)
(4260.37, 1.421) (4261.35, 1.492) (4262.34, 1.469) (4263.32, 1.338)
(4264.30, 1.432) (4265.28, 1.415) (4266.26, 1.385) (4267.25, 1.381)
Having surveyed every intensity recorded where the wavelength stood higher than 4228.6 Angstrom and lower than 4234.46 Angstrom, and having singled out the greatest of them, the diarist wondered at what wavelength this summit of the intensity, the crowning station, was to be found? 4232.99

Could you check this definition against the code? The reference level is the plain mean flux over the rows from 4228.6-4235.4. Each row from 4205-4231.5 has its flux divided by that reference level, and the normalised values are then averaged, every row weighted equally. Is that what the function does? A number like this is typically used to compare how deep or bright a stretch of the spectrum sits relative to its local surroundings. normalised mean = 1.00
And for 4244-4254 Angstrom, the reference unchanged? 1.05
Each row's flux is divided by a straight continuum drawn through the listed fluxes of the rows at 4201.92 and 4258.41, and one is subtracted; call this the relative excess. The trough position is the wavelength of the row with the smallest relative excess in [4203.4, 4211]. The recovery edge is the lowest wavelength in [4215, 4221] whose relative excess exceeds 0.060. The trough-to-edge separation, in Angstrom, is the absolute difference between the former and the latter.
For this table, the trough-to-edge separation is 12.6 Angstrom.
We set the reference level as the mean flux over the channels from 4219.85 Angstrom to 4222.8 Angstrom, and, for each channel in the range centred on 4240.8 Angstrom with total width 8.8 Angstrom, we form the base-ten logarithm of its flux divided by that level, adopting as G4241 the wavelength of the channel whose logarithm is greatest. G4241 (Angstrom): 4243.73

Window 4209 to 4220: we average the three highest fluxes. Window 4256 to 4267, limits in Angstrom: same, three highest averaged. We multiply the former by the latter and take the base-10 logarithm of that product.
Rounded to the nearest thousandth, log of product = 0.339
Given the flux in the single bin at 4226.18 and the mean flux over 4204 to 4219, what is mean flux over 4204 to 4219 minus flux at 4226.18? 0.30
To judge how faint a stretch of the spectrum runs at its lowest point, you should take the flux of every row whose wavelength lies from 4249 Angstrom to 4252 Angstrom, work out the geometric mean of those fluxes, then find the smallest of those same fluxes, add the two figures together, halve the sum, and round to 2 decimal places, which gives 1.35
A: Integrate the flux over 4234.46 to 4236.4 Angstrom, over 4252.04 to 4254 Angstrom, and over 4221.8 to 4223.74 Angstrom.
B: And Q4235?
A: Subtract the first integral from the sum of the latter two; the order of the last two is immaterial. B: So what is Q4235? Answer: 2.5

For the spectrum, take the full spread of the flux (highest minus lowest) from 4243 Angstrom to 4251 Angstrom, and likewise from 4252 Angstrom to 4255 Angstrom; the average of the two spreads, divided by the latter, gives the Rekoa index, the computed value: 2.3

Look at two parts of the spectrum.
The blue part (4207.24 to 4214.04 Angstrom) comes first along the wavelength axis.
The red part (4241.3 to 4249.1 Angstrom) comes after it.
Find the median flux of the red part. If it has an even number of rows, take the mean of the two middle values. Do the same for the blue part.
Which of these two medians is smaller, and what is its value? 1.47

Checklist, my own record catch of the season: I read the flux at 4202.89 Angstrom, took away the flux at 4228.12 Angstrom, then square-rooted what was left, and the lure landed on 0.39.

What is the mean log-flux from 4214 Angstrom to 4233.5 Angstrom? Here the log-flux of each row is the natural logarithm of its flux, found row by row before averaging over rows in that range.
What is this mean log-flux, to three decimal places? 0.273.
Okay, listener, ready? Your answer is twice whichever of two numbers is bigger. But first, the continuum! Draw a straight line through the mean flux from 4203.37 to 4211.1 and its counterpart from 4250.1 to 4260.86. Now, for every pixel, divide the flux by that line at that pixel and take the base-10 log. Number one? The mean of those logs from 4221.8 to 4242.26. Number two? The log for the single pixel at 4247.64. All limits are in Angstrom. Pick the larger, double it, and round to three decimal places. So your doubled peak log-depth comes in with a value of 0.032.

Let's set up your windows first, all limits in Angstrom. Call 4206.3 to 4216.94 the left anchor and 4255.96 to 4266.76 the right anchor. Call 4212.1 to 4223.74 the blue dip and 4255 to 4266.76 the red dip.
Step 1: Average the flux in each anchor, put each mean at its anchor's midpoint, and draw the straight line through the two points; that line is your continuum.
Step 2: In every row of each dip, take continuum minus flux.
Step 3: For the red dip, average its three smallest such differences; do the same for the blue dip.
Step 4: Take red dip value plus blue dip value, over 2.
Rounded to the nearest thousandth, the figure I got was -0.049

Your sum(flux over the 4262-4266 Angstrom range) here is 5.65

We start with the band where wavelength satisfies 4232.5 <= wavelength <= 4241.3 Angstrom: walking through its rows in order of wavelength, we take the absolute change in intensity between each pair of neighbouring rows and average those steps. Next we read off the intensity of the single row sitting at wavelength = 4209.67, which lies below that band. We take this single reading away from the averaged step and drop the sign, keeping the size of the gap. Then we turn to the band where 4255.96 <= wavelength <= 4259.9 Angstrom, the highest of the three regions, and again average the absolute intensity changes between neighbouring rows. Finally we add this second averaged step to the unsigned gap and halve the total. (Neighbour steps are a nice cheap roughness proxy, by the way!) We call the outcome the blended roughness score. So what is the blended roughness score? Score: 0.719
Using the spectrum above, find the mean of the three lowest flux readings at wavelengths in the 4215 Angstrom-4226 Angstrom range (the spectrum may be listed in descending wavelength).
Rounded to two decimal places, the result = 1.28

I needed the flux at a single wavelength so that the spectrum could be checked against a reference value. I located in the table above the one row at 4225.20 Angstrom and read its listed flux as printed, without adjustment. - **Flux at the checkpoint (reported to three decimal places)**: 1.341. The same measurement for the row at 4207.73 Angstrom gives 1.519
